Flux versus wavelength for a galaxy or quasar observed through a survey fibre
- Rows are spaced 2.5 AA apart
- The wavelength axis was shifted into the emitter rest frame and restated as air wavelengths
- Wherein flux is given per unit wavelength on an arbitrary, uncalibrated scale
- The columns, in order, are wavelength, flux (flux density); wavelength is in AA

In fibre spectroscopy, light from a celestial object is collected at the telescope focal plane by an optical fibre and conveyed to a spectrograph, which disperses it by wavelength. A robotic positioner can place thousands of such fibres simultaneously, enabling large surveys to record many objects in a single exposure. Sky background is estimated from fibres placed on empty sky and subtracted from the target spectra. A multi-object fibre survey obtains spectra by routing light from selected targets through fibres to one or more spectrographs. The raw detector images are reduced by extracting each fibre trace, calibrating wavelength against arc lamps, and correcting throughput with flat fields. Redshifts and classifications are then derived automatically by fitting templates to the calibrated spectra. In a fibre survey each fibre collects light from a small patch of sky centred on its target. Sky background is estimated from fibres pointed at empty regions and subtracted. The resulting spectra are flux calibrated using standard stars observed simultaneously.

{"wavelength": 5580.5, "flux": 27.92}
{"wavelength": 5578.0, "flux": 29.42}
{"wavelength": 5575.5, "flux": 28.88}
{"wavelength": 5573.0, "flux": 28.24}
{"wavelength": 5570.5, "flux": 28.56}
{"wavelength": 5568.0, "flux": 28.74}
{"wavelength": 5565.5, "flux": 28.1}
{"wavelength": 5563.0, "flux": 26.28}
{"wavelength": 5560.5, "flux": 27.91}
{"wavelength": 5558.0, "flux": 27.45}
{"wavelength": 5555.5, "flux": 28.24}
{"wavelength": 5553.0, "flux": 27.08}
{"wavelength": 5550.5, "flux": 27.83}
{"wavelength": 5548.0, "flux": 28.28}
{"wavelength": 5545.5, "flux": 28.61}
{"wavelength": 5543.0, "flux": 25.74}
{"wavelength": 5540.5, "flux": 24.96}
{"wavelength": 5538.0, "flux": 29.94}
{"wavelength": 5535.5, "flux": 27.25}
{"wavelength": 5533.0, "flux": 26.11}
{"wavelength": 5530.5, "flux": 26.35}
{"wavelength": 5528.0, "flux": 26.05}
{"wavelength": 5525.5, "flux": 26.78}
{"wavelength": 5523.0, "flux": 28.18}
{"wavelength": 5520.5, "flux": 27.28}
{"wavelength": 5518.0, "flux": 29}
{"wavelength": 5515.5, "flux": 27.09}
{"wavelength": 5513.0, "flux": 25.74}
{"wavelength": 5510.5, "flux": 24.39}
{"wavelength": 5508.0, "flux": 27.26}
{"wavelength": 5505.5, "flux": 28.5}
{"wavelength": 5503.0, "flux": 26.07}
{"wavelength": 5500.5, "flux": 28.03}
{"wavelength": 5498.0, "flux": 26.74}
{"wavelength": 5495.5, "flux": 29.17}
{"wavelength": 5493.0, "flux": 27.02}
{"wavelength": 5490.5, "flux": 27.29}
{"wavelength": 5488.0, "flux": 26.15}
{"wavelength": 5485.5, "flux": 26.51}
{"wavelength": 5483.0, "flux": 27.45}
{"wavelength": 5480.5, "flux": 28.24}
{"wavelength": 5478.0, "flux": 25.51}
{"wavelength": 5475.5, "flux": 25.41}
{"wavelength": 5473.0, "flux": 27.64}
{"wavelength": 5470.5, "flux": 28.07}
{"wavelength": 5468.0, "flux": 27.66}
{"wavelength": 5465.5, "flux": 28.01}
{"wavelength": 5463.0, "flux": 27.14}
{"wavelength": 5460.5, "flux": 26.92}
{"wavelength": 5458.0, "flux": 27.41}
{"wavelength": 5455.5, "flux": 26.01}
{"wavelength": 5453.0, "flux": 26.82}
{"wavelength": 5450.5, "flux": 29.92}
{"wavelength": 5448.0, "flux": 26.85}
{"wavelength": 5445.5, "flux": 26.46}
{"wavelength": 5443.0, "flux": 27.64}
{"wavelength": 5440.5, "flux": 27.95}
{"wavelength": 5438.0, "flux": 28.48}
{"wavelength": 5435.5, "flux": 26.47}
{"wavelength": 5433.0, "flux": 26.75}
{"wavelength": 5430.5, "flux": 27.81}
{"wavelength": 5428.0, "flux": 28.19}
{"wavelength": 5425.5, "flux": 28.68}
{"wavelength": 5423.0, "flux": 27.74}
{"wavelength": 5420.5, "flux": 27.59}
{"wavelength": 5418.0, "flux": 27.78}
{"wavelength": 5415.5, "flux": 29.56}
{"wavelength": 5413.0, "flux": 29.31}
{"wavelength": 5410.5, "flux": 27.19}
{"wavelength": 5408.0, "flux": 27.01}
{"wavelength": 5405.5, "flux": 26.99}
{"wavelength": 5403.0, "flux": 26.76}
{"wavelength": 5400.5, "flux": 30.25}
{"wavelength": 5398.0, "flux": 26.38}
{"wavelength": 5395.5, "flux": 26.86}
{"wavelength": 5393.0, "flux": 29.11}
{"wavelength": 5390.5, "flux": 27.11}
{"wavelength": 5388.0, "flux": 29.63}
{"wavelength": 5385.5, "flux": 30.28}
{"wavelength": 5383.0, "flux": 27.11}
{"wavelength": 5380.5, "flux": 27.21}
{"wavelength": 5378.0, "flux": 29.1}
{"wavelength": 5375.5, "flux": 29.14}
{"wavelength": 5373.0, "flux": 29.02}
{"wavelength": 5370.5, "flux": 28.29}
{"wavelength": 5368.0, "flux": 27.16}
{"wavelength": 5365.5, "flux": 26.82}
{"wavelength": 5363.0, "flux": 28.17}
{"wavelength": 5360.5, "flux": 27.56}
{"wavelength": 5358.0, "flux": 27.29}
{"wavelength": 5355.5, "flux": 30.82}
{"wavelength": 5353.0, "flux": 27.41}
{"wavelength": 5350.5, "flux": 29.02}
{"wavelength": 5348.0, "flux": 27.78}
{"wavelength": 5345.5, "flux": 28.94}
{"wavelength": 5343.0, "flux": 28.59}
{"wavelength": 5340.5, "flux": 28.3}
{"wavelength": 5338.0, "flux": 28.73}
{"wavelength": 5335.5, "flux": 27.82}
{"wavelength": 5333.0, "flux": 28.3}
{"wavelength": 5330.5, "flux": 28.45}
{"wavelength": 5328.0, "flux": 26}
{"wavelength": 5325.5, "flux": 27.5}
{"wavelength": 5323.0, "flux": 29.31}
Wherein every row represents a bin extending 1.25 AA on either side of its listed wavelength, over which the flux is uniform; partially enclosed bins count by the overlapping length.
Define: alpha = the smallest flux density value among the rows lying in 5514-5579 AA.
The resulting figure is 24.96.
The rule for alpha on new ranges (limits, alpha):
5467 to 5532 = 24.39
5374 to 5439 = 26.38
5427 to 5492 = 25.41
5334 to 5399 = 26.38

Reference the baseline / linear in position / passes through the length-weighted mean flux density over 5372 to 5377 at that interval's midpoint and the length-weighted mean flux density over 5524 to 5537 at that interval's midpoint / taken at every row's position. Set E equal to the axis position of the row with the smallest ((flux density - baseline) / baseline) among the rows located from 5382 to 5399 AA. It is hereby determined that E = 5398.0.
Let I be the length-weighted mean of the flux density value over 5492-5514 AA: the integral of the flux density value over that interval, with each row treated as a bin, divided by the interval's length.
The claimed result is 27.0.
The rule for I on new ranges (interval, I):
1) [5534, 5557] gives 27.5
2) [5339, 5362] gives 28.4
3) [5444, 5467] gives 27.3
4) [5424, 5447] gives 27.6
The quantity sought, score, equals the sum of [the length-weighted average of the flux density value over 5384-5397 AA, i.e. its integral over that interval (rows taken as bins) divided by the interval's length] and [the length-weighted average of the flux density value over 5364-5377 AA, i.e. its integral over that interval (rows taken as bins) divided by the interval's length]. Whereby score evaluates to 56.6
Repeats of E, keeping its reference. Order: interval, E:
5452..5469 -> 5455.5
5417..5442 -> 5435.5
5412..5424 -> 5420.5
